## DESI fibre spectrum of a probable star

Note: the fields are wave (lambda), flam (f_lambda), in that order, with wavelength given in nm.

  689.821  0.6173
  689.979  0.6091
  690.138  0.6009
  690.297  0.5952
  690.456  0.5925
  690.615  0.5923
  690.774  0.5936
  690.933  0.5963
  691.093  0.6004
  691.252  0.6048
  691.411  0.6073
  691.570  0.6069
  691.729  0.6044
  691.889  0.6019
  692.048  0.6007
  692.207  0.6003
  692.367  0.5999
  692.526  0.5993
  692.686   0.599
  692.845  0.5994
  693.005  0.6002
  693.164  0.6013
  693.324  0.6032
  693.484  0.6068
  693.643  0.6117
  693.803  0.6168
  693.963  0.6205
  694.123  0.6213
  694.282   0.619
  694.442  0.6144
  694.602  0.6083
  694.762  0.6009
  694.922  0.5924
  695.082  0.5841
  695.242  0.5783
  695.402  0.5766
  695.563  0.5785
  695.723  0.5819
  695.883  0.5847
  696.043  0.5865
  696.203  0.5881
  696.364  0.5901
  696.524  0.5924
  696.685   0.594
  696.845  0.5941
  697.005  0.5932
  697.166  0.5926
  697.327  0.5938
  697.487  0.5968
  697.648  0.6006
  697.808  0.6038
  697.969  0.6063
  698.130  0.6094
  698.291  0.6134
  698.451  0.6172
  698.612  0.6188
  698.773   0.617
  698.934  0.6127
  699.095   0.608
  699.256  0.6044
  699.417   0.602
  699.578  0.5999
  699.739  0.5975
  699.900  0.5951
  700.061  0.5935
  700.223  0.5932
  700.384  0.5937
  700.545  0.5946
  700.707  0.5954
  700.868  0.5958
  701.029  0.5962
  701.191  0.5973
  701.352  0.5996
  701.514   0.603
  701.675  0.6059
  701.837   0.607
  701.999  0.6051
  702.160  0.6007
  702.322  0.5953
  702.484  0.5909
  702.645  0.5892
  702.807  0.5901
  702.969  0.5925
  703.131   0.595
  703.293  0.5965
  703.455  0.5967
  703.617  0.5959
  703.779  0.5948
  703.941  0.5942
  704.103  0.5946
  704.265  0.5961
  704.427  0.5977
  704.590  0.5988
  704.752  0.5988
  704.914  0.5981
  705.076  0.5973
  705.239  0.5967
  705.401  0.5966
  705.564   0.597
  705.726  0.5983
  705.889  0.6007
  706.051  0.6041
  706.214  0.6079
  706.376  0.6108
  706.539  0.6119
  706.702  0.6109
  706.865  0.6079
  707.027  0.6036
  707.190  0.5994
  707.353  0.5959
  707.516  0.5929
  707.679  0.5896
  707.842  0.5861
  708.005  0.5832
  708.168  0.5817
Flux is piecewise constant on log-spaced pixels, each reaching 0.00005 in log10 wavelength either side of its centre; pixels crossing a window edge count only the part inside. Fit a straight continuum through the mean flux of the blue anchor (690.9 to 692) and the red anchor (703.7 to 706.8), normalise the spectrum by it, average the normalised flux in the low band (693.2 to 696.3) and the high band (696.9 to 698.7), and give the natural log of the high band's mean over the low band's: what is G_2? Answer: 0.010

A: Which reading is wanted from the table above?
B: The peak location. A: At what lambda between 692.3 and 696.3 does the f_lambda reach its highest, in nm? 694.123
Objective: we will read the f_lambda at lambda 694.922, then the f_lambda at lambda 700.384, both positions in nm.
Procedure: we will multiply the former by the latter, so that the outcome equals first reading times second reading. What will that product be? 0.352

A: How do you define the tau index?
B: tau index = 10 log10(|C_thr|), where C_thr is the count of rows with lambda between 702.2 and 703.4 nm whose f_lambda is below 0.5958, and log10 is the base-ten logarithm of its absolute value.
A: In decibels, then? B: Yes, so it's 7.8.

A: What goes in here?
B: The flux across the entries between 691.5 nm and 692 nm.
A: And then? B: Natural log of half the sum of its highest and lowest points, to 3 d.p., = -0.504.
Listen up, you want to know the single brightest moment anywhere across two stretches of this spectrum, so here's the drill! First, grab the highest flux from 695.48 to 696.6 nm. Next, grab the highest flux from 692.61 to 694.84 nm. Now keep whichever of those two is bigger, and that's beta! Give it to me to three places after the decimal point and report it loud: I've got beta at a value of 0.621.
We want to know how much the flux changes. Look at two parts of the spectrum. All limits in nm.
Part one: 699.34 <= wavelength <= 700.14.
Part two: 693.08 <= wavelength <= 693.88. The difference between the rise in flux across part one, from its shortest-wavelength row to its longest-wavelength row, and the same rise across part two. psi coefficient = -0.02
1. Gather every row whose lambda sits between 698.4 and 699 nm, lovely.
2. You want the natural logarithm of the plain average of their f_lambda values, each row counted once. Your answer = -0.484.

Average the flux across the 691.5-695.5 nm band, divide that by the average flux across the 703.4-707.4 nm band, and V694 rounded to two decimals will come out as 1.00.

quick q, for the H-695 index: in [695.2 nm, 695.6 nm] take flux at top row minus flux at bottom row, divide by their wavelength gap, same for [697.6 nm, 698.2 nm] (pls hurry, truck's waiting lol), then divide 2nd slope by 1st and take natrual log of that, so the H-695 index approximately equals 3.4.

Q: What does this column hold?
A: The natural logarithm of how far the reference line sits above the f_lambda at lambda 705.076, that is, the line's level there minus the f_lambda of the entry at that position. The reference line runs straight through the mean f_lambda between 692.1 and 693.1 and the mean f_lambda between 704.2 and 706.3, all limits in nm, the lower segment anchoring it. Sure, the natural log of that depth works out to -6.3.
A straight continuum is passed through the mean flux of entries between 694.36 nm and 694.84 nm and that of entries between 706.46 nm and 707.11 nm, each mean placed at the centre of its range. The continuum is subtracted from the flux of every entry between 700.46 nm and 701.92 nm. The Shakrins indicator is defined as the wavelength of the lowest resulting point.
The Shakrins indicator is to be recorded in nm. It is 700.545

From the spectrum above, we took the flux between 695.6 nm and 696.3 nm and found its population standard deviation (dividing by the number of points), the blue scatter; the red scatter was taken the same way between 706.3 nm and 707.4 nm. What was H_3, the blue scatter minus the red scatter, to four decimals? -0.0035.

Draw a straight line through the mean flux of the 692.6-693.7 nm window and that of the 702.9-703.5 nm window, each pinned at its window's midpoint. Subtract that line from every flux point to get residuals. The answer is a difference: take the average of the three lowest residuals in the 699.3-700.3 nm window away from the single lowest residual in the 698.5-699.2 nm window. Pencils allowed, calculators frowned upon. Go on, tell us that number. 0.013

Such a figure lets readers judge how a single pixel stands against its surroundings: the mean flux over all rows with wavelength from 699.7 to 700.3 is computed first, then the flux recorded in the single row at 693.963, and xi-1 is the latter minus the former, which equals 0.026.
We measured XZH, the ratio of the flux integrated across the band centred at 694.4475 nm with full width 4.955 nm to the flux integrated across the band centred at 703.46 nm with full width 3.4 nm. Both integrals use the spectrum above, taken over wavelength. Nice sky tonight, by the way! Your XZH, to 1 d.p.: 1.5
